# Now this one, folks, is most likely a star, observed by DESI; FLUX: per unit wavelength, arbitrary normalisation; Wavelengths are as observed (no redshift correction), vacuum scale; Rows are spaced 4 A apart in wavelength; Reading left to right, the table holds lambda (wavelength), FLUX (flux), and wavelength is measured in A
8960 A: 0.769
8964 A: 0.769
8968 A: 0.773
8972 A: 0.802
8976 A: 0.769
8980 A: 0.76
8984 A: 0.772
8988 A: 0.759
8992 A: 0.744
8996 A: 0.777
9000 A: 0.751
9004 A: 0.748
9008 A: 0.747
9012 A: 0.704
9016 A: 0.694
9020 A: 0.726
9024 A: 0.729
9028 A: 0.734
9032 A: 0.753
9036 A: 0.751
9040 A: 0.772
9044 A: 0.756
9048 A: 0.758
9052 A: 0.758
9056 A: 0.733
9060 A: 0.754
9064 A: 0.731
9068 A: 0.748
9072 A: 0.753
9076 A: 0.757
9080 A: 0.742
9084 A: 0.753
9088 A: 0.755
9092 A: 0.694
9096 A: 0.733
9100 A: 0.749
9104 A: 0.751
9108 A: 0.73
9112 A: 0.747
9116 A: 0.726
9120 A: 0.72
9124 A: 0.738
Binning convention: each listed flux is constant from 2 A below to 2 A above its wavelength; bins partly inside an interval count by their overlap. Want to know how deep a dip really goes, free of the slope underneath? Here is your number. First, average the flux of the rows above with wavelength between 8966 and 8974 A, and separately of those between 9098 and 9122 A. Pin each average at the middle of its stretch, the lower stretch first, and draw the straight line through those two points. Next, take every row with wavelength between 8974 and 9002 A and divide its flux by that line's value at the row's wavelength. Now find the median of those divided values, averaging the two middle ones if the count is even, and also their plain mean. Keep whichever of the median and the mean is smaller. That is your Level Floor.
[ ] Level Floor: 0.972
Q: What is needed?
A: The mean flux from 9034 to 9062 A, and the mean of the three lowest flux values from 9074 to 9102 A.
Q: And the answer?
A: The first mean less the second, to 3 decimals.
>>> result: 0.032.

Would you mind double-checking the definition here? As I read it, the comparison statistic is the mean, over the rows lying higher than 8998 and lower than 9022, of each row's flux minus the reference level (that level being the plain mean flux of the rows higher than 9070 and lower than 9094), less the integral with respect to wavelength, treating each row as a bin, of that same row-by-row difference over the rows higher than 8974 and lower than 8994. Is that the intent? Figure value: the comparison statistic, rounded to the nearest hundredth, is -0.38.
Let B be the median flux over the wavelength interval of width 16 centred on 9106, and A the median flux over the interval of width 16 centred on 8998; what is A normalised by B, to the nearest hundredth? 1.00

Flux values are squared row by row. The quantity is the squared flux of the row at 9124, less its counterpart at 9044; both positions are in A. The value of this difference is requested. -0.027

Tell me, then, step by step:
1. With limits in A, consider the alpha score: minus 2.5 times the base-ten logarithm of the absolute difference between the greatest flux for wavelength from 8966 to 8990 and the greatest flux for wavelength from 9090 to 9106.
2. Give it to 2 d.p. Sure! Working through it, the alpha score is 3.23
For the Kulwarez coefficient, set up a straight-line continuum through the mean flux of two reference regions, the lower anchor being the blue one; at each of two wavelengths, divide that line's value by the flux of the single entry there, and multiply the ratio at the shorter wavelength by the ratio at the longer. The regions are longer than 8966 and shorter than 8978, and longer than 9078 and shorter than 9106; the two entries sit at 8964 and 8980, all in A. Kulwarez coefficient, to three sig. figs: 1.04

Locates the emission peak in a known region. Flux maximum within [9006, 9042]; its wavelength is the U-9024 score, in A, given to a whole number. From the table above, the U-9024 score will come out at 9040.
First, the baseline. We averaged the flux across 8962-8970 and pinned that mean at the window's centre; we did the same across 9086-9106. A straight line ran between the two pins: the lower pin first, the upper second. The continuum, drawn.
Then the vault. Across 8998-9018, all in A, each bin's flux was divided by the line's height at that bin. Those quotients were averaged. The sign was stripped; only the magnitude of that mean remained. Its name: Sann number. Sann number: 0.96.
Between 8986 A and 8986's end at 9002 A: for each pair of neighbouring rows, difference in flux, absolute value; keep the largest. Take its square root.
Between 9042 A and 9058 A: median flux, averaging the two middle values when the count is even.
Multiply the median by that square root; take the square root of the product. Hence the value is 0.371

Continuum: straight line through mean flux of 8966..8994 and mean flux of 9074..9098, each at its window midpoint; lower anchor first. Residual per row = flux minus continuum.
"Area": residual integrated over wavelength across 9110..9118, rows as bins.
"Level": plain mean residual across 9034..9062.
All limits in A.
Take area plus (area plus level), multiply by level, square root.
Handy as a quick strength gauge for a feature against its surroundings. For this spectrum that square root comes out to 0.021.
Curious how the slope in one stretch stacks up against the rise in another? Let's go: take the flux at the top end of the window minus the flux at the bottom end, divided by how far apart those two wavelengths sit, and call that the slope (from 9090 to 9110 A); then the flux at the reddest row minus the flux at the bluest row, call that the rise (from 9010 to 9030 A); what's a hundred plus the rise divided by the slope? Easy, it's 113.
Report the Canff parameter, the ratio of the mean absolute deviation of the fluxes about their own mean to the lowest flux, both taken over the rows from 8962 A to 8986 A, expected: 0.012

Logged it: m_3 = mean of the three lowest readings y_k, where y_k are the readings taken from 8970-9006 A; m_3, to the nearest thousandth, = 0.748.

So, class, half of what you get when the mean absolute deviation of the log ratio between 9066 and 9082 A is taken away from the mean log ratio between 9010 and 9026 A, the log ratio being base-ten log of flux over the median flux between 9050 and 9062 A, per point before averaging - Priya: -0.014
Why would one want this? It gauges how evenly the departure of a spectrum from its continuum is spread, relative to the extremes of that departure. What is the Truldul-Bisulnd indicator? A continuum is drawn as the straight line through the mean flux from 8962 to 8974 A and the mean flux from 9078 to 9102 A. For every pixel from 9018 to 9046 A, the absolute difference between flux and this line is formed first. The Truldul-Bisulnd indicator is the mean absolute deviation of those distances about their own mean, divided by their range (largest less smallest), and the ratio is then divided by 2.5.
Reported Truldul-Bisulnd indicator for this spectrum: 0.136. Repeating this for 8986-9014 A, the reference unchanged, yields 0.085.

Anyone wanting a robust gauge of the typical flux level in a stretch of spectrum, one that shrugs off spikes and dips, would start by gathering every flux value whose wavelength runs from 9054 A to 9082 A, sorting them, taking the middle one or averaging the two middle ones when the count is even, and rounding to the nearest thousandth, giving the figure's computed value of 0.748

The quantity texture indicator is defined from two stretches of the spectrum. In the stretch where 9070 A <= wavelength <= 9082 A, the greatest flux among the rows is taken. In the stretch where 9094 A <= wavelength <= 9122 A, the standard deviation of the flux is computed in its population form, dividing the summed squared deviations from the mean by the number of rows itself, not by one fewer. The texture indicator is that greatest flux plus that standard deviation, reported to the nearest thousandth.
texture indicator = 0.768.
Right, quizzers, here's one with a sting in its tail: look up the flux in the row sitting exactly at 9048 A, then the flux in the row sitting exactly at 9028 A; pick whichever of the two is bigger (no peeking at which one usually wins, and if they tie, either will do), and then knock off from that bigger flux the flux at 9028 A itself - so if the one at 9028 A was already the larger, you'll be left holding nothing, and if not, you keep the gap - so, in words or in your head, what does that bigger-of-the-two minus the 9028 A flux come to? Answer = 0.024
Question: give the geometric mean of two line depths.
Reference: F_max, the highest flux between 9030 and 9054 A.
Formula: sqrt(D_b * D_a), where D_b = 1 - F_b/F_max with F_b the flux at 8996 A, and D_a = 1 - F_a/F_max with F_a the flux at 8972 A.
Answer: 0.016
